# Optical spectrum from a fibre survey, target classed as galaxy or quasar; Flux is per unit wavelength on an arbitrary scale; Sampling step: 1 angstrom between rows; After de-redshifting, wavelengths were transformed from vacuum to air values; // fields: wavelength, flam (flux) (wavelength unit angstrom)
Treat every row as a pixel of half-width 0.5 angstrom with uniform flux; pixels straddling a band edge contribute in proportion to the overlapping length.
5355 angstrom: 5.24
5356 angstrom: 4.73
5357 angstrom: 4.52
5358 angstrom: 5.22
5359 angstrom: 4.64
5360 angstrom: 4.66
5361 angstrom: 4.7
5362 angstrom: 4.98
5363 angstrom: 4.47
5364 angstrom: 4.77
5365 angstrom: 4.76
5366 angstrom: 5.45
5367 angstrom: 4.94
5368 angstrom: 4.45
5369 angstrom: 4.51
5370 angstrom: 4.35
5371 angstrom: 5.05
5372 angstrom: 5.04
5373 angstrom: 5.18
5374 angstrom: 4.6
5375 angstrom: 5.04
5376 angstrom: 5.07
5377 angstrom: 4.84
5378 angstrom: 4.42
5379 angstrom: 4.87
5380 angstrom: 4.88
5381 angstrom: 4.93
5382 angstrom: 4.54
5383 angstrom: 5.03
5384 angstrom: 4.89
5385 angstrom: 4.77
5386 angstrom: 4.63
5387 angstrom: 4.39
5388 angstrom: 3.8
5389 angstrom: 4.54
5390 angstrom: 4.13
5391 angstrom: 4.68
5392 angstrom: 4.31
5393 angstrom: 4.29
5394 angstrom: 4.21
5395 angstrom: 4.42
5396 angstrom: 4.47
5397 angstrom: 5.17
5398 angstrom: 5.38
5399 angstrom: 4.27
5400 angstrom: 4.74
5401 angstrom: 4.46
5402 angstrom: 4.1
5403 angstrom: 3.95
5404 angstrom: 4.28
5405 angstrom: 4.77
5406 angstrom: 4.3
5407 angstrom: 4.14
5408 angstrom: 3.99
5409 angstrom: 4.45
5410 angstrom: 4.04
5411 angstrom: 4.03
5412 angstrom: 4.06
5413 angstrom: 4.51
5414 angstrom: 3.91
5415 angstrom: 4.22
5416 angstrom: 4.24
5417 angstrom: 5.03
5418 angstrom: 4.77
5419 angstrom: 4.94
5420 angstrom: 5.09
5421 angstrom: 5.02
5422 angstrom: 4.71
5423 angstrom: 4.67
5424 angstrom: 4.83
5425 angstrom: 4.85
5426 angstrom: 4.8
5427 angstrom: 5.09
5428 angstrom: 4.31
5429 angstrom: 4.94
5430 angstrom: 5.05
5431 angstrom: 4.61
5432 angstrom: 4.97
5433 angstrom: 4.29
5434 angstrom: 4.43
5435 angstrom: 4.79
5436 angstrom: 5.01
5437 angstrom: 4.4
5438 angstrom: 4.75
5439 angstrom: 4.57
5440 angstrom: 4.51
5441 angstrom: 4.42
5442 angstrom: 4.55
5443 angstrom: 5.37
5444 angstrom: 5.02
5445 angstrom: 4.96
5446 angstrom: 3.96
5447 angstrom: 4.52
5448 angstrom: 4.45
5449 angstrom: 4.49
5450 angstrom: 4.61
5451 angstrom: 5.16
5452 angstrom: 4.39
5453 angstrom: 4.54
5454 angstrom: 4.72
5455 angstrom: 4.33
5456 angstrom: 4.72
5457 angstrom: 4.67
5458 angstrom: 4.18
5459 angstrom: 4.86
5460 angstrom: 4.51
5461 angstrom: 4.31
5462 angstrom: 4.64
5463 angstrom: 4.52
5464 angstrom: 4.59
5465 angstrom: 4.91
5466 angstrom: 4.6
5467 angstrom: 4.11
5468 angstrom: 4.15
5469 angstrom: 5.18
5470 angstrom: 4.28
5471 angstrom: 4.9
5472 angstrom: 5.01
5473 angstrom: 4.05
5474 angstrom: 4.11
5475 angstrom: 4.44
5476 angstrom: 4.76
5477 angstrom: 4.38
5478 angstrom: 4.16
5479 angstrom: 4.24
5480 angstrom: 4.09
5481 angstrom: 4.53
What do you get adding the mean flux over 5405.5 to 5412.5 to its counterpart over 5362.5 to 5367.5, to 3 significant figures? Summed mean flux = 9.02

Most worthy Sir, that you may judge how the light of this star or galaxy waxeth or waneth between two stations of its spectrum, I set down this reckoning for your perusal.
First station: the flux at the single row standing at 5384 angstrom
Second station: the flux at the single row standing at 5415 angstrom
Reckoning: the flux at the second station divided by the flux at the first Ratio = 0.86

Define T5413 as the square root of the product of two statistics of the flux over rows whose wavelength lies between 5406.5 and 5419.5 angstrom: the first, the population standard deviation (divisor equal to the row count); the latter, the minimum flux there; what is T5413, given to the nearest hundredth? 1.19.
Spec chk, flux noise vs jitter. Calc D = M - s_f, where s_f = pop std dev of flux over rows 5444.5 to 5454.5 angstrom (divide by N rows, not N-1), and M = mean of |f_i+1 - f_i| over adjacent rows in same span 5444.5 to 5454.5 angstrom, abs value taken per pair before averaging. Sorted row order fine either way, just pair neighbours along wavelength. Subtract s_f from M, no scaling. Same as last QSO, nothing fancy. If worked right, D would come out 0.07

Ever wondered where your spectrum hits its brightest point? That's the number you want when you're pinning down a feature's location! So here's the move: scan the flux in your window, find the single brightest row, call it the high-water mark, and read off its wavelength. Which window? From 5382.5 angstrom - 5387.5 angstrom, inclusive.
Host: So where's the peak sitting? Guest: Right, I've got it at 5383 angstrom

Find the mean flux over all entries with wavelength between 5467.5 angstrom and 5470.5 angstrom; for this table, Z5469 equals 4.54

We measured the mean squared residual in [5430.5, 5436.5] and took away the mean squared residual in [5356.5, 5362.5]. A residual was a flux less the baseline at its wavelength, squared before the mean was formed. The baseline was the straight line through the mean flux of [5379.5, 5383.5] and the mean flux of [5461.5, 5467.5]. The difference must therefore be 0.00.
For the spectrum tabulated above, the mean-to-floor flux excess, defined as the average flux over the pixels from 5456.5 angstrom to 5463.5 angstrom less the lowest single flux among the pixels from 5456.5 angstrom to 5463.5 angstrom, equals 0.35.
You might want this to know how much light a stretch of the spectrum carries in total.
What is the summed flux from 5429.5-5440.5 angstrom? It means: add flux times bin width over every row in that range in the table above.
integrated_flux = 51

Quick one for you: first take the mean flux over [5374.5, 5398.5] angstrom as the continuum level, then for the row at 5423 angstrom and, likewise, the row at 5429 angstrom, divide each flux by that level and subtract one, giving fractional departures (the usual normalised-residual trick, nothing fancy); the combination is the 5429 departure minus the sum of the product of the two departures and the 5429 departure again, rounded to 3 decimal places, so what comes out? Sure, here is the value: 0.000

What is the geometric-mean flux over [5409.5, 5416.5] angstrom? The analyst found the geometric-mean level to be 4.14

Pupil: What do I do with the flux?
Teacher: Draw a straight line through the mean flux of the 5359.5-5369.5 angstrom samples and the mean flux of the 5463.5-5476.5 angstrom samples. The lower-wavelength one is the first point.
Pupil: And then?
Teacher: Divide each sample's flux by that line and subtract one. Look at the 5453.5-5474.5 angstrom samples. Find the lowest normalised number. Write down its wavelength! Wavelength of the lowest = 5473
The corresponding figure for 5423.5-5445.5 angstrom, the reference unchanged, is 5433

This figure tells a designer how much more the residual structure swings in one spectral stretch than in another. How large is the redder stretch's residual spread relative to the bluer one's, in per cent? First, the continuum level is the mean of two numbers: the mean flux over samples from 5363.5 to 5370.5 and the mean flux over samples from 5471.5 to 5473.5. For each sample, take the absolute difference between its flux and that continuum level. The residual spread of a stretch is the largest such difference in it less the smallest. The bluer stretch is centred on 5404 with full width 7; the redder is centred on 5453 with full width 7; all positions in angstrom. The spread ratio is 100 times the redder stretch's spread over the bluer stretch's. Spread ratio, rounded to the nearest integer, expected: 88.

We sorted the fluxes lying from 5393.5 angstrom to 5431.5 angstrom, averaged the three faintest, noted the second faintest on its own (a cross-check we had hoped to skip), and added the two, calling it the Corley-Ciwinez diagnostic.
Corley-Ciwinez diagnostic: 7.9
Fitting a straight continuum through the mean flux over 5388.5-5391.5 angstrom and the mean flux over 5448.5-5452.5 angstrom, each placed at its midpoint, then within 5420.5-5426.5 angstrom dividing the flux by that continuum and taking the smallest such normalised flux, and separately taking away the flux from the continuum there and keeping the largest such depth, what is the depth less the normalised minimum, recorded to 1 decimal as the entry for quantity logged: -1.1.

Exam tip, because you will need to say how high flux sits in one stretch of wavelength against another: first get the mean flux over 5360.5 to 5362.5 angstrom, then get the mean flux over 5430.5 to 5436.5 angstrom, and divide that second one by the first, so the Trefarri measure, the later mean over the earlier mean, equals 0.97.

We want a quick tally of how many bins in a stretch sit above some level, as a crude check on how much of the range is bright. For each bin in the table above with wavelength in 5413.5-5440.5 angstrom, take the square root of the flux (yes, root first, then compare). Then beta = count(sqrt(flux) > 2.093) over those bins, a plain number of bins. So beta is 22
